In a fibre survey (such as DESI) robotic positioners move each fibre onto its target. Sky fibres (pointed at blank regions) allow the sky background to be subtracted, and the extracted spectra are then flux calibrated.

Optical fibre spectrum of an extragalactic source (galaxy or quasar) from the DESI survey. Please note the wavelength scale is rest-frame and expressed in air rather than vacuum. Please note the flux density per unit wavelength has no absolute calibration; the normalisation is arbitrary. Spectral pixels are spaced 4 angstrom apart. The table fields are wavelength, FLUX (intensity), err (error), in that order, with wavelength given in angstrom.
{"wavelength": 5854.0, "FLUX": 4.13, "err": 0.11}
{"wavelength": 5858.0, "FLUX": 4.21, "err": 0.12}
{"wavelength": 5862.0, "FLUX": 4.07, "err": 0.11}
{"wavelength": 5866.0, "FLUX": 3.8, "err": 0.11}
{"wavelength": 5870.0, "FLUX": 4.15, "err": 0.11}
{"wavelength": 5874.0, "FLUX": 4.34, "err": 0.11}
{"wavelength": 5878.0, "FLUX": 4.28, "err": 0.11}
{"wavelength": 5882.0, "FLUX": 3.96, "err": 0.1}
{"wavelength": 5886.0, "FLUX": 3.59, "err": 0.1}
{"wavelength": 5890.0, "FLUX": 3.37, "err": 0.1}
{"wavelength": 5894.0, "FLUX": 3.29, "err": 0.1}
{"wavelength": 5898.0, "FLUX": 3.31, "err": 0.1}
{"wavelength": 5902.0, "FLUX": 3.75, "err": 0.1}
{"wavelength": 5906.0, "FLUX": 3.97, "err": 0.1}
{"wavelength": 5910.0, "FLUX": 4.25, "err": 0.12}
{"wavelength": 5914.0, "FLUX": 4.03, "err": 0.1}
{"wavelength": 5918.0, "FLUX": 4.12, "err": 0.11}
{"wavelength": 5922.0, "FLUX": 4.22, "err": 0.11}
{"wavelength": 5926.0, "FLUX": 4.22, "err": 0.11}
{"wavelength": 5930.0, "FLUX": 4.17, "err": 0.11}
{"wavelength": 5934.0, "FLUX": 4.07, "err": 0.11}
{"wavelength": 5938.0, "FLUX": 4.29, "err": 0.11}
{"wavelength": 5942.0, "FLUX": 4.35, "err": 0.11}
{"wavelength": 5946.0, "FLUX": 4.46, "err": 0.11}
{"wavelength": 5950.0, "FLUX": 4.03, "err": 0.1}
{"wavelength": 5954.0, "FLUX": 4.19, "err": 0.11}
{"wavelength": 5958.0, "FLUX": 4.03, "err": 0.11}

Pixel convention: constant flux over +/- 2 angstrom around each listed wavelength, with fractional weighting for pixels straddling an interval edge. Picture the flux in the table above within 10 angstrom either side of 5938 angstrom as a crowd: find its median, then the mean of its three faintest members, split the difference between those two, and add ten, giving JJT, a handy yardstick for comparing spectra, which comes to 14.23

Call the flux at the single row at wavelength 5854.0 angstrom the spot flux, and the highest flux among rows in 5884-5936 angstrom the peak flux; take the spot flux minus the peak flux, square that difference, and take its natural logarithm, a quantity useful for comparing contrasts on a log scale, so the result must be -4.2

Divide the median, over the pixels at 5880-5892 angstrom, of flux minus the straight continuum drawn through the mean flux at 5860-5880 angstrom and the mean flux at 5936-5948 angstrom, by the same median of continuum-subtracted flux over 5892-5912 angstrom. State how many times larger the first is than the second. 1.2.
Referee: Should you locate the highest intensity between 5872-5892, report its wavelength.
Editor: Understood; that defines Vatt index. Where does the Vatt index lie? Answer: 5874.0 angstrom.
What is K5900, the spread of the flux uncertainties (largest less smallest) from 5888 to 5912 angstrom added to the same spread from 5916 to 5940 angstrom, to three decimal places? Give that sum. 0.020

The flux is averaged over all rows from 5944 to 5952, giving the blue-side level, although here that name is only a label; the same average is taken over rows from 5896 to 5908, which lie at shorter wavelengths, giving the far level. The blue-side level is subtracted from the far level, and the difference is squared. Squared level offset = 0.32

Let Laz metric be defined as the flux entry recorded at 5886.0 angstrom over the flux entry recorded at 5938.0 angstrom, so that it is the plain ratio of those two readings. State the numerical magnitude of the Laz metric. 0.84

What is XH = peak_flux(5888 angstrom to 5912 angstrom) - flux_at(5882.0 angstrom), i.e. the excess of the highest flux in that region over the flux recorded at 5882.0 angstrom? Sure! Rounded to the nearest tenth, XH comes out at 0.3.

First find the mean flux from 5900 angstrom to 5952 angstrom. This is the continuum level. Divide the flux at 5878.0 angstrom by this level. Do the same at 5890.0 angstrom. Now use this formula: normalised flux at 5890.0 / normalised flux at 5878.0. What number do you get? 0.79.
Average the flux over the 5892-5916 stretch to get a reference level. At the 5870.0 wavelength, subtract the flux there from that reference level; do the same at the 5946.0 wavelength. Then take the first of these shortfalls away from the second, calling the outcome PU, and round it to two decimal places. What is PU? -0.31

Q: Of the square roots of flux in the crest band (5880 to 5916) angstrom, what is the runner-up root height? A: 2.01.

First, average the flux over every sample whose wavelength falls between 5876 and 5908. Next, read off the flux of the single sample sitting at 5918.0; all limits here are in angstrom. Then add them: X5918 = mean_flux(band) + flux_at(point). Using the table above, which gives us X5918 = 7.8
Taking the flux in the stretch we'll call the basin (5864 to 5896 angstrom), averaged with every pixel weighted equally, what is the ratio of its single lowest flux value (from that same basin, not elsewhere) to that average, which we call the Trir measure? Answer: 0.86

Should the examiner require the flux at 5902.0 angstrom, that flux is 3.75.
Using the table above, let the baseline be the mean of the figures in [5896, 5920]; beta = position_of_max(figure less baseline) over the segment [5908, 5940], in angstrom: 5938.0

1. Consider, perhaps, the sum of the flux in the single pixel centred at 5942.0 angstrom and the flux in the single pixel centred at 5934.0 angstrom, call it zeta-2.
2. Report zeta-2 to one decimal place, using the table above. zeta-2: 8.4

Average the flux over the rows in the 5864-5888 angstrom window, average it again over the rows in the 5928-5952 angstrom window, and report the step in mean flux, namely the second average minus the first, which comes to 0.21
